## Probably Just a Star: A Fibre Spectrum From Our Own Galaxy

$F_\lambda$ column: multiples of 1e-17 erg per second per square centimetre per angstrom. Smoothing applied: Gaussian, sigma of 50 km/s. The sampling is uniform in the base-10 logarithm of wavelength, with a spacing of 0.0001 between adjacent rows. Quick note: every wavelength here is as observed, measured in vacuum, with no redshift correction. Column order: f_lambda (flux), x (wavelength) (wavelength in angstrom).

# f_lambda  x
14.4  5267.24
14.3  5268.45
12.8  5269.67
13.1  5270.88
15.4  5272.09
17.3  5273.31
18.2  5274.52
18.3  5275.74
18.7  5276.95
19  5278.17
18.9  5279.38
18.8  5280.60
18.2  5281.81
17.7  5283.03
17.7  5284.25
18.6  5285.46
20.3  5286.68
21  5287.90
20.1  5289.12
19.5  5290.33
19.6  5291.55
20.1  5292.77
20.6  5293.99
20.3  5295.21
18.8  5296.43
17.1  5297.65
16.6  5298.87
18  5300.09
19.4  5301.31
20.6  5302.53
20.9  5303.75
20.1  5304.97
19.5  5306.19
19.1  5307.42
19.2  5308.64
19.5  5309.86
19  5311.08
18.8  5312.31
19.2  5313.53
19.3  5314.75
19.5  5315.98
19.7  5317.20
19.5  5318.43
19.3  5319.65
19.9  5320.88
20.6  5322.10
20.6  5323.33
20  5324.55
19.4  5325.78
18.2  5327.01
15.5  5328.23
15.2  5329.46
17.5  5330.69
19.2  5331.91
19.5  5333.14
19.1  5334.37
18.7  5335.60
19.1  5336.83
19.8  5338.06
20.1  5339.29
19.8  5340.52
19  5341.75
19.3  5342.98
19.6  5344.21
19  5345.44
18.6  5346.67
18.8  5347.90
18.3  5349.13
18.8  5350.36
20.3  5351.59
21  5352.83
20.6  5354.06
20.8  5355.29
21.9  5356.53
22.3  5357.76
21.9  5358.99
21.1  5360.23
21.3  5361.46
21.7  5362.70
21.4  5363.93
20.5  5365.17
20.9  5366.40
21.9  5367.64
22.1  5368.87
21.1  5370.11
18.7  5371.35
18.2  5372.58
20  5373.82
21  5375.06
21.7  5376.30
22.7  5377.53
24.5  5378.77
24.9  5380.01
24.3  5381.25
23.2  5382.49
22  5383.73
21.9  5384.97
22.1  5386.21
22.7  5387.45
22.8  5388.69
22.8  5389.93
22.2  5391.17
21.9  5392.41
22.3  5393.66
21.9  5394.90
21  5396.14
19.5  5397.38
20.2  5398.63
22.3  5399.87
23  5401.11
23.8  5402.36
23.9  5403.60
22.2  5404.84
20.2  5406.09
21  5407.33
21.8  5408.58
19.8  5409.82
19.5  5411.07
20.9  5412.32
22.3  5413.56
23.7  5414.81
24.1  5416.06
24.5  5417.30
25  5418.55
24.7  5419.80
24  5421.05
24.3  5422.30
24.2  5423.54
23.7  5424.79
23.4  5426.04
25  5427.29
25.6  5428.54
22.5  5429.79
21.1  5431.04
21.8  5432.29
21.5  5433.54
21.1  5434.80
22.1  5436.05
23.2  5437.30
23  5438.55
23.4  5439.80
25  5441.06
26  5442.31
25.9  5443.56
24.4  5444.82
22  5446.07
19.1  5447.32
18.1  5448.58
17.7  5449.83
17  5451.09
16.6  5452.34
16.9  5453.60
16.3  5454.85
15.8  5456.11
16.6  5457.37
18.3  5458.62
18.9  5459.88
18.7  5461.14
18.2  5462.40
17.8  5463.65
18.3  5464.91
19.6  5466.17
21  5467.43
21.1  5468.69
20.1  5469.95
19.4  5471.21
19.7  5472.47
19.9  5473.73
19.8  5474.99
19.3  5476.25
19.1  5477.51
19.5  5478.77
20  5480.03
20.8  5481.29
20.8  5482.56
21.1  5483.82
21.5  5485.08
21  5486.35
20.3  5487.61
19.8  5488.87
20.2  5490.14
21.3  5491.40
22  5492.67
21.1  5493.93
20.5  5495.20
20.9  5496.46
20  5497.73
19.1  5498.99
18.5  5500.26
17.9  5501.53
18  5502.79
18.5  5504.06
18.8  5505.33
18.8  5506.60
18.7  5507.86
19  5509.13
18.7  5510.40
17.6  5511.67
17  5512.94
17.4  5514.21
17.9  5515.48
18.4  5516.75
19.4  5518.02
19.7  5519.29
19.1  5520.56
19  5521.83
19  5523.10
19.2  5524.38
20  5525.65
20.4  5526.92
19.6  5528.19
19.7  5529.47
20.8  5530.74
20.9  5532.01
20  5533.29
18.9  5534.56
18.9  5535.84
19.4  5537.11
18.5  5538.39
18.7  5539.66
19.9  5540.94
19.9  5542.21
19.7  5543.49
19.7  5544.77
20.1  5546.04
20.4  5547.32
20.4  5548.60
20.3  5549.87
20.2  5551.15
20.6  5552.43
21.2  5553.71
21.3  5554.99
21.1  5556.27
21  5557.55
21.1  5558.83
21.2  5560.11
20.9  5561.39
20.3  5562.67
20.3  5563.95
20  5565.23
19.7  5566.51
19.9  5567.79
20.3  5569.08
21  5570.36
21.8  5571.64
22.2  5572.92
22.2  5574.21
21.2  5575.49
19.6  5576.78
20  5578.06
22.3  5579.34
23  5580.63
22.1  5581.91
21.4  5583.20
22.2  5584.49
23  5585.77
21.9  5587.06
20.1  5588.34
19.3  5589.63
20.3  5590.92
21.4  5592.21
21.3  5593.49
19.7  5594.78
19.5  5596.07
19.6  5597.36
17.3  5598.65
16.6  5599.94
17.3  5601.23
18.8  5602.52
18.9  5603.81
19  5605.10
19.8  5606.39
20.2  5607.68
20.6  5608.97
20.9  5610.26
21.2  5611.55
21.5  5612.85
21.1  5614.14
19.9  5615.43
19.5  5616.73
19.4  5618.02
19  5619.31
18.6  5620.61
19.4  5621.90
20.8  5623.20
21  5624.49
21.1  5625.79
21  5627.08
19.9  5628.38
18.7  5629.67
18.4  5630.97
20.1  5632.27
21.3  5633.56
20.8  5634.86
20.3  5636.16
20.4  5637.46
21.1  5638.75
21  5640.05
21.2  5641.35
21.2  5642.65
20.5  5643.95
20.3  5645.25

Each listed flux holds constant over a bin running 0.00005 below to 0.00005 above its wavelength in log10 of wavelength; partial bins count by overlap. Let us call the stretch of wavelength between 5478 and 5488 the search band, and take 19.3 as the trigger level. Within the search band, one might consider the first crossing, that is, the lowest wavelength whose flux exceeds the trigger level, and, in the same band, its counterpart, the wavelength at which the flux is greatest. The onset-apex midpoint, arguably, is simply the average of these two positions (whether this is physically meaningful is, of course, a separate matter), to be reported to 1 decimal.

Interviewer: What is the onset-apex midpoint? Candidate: 5481.9 angstrom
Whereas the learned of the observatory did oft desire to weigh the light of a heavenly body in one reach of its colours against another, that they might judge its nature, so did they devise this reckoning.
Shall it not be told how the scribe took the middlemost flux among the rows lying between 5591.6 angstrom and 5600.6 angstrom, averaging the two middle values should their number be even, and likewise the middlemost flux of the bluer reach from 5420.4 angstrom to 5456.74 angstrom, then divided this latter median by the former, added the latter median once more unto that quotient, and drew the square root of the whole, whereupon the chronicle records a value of 4.86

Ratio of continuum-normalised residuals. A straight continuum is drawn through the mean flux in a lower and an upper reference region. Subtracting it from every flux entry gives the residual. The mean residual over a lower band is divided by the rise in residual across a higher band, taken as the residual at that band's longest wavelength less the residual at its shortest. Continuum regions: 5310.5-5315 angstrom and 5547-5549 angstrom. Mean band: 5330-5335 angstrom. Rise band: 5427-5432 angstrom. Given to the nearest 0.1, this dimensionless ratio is 0.1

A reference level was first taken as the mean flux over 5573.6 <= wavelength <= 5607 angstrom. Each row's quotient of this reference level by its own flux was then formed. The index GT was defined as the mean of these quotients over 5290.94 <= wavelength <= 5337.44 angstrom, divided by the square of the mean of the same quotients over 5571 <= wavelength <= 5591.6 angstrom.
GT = 1.18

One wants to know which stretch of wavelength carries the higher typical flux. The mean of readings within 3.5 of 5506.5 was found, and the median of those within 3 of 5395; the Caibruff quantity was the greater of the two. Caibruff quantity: 21.90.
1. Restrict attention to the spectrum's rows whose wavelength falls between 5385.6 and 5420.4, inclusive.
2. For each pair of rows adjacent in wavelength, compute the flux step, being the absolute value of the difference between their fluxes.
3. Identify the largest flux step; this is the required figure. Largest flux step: 2.1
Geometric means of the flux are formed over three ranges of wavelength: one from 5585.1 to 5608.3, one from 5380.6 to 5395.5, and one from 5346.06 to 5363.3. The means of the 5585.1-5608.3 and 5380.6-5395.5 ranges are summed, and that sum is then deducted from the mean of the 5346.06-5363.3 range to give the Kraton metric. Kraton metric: -21.6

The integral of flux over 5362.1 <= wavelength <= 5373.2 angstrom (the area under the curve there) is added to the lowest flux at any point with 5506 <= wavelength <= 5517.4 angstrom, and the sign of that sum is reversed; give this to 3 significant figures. -247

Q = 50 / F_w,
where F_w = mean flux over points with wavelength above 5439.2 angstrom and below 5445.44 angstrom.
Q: 2.0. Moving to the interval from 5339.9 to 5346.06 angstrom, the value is 2.6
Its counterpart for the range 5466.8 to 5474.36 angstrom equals 2.5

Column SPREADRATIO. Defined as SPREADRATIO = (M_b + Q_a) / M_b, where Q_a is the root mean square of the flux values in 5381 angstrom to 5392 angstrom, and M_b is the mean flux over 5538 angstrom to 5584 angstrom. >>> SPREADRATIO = 2.10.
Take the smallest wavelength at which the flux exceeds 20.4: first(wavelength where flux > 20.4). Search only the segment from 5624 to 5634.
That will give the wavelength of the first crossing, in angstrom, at 5624.49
